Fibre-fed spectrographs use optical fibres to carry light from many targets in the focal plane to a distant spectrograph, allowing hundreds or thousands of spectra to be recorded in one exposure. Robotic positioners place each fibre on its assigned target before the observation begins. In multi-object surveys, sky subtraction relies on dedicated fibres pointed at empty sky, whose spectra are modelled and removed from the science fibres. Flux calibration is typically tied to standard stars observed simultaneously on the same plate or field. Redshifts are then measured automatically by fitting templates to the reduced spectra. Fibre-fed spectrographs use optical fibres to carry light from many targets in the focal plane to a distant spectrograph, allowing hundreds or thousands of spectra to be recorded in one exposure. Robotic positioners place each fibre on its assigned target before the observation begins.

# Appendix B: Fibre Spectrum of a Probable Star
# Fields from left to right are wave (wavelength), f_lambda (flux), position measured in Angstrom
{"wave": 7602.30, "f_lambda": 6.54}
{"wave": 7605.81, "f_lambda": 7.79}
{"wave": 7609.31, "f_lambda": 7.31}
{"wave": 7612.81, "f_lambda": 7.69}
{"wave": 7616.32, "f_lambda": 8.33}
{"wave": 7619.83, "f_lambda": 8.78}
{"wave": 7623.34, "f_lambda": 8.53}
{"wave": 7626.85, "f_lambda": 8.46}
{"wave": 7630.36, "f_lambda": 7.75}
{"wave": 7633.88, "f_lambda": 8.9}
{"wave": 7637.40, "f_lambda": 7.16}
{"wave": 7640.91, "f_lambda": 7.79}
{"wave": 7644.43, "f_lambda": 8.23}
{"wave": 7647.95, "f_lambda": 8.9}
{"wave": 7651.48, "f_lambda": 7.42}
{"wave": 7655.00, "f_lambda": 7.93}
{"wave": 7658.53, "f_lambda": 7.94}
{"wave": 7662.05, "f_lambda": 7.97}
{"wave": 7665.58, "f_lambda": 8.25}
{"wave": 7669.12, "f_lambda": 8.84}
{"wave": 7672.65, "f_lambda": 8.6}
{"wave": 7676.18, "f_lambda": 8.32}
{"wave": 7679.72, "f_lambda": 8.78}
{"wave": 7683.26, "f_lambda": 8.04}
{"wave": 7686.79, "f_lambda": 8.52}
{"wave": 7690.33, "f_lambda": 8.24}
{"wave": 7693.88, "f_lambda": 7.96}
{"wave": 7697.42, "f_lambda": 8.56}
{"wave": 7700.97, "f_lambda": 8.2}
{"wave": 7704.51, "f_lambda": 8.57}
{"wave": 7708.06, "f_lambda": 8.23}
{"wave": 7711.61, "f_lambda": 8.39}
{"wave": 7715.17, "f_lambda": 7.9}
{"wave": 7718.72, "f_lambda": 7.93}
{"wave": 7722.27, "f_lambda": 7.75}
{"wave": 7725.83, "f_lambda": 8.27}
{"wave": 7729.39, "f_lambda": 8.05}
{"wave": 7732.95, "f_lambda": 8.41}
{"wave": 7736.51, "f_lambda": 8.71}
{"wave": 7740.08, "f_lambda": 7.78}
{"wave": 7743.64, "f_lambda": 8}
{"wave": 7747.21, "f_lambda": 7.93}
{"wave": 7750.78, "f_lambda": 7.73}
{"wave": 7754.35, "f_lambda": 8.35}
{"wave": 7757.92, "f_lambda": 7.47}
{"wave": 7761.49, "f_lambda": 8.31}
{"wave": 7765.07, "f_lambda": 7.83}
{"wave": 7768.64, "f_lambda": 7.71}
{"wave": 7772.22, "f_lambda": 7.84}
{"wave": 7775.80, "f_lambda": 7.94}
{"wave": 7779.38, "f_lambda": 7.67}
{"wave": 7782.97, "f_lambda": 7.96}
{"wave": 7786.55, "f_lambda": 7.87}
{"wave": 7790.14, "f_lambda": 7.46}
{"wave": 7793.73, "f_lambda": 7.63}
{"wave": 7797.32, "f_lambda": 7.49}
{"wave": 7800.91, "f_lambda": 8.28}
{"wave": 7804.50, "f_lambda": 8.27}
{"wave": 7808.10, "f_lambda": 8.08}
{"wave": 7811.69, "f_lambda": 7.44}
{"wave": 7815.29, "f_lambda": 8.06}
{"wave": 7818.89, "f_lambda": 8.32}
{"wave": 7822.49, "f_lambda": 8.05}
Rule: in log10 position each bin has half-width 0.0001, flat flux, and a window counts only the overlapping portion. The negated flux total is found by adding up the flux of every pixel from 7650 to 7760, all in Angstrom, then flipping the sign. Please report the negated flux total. -253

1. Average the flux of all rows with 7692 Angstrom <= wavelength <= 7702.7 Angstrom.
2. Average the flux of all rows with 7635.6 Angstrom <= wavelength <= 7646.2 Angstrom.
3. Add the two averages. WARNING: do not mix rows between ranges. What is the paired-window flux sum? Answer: 16.0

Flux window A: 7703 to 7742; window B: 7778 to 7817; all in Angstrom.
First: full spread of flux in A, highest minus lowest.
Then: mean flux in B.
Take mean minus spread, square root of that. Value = 2.62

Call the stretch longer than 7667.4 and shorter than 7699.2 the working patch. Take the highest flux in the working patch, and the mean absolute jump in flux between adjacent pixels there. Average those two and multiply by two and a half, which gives 11.6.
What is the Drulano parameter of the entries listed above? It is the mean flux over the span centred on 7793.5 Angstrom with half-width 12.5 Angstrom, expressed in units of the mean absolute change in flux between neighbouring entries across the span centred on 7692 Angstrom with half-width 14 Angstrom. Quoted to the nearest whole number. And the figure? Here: 18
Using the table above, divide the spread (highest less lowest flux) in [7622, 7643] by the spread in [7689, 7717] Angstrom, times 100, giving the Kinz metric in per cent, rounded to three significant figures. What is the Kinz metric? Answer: 260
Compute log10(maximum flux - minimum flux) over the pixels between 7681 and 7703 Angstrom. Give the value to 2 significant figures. -0.22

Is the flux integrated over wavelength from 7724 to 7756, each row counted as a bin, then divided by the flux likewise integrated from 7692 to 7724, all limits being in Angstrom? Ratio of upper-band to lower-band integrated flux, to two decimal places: 1.00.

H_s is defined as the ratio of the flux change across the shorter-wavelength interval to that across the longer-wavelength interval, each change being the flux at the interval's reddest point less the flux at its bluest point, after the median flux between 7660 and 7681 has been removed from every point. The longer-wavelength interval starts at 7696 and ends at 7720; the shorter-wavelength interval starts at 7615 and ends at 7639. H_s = 1.9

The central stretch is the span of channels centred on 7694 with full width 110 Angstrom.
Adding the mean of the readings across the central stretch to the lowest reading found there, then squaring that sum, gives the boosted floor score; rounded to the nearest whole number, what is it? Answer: 244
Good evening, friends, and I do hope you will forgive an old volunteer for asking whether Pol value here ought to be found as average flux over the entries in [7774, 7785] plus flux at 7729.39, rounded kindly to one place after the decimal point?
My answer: 15.9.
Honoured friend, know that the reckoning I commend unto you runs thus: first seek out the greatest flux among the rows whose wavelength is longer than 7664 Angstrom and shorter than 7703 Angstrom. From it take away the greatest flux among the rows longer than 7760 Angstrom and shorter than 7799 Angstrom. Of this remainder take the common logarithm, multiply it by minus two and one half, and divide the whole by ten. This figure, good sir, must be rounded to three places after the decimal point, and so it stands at 0.069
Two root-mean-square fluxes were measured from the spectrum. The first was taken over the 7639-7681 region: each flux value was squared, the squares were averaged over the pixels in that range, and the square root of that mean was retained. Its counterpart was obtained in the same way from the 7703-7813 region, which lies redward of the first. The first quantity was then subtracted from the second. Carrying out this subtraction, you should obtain -0.3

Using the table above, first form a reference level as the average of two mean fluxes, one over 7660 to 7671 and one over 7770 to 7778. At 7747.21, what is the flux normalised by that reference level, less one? -0.02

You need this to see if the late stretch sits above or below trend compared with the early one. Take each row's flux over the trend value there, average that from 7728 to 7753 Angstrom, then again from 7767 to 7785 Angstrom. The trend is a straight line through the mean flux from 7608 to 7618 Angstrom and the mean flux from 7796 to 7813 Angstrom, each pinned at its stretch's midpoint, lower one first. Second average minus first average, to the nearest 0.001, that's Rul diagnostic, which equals -0.037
